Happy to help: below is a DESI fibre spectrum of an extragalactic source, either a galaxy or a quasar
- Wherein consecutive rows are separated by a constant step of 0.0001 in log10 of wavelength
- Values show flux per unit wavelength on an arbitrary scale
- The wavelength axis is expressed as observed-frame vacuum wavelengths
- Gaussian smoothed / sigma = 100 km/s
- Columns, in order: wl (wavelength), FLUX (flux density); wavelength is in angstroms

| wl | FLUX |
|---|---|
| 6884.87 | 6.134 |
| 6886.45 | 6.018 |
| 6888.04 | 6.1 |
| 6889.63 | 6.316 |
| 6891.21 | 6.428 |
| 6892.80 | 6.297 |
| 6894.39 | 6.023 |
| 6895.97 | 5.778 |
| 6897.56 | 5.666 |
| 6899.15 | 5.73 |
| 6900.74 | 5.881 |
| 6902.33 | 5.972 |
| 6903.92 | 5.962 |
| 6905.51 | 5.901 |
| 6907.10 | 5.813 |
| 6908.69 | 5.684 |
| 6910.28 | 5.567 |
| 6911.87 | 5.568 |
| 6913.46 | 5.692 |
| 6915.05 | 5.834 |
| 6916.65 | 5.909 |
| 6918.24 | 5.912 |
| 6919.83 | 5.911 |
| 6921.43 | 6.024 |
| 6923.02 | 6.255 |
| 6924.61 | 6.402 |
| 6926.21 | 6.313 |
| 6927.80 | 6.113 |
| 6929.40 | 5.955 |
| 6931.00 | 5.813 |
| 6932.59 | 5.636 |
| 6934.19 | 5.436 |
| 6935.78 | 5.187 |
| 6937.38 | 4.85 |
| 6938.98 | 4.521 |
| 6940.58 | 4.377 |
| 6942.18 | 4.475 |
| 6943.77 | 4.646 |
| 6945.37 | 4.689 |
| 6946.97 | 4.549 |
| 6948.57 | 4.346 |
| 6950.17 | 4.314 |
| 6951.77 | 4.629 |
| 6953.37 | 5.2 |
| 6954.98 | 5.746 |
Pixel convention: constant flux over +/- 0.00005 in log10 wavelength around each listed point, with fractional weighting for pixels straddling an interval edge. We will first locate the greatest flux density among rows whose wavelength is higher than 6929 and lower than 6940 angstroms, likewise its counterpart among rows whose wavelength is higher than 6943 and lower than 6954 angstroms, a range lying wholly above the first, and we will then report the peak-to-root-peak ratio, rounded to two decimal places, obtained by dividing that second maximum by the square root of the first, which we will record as 2.13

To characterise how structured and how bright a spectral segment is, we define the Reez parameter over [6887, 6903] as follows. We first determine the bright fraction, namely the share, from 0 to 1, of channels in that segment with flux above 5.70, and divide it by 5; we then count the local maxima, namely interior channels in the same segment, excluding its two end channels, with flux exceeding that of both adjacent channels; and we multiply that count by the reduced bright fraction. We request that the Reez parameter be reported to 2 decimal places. 0.18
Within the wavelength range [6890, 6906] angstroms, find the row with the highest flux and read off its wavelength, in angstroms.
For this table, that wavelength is 6891.21 angstroms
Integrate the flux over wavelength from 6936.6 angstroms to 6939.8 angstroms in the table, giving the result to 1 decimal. 15.0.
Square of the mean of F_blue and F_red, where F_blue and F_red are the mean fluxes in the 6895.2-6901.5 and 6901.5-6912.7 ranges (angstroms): 33.3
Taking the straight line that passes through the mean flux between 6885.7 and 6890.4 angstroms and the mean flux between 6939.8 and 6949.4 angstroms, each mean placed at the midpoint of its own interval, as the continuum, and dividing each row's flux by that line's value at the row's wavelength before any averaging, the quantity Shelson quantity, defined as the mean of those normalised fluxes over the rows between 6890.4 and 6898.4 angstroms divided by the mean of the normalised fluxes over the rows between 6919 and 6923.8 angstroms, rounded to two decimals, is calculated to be 0.87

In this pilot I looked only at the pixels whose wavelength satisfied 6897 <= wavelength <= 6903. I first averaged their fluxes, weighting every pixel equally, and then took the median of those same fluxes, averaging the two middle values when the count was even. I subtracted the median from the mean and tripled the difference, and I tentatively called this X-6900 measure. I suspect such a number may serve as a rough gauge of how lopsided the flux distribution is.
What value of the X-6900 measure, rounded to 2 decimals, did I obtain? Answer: 0.02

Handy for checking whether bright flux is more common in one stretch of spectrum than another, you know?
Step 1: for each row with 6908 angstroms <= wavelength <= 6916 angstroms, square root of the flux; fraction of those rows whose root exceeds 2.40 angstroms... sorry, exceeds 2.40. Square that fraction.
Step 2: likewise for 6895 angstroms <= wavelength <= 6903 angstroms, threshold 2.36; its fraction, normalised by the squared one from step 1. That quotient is 25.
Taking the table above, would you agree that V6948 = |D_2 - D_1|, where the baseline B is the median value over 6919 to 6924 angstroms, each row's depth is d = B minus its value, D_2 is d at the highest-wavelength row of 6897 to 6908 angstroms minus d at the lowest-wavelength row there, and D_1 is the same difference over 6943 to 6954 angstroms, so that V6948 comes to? 0.41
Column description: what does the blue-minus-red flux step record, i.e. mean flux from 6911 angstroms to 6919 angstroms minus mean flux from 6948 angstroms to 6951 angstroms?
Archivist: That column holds 1.45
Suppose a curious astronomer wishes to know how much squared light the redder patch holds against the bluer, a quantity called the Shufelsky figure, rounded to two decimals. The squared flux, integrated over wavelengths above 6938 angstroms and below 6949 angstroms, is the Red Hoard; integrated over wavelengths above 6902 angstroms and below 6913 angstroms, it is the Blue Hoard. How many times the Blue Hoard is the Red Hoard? 0.61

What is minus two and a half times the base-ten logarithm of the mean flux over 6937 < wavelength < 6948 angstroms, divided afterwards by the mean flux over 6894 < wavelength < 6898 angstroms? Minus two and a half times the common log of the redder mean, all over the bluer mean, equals -0.28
